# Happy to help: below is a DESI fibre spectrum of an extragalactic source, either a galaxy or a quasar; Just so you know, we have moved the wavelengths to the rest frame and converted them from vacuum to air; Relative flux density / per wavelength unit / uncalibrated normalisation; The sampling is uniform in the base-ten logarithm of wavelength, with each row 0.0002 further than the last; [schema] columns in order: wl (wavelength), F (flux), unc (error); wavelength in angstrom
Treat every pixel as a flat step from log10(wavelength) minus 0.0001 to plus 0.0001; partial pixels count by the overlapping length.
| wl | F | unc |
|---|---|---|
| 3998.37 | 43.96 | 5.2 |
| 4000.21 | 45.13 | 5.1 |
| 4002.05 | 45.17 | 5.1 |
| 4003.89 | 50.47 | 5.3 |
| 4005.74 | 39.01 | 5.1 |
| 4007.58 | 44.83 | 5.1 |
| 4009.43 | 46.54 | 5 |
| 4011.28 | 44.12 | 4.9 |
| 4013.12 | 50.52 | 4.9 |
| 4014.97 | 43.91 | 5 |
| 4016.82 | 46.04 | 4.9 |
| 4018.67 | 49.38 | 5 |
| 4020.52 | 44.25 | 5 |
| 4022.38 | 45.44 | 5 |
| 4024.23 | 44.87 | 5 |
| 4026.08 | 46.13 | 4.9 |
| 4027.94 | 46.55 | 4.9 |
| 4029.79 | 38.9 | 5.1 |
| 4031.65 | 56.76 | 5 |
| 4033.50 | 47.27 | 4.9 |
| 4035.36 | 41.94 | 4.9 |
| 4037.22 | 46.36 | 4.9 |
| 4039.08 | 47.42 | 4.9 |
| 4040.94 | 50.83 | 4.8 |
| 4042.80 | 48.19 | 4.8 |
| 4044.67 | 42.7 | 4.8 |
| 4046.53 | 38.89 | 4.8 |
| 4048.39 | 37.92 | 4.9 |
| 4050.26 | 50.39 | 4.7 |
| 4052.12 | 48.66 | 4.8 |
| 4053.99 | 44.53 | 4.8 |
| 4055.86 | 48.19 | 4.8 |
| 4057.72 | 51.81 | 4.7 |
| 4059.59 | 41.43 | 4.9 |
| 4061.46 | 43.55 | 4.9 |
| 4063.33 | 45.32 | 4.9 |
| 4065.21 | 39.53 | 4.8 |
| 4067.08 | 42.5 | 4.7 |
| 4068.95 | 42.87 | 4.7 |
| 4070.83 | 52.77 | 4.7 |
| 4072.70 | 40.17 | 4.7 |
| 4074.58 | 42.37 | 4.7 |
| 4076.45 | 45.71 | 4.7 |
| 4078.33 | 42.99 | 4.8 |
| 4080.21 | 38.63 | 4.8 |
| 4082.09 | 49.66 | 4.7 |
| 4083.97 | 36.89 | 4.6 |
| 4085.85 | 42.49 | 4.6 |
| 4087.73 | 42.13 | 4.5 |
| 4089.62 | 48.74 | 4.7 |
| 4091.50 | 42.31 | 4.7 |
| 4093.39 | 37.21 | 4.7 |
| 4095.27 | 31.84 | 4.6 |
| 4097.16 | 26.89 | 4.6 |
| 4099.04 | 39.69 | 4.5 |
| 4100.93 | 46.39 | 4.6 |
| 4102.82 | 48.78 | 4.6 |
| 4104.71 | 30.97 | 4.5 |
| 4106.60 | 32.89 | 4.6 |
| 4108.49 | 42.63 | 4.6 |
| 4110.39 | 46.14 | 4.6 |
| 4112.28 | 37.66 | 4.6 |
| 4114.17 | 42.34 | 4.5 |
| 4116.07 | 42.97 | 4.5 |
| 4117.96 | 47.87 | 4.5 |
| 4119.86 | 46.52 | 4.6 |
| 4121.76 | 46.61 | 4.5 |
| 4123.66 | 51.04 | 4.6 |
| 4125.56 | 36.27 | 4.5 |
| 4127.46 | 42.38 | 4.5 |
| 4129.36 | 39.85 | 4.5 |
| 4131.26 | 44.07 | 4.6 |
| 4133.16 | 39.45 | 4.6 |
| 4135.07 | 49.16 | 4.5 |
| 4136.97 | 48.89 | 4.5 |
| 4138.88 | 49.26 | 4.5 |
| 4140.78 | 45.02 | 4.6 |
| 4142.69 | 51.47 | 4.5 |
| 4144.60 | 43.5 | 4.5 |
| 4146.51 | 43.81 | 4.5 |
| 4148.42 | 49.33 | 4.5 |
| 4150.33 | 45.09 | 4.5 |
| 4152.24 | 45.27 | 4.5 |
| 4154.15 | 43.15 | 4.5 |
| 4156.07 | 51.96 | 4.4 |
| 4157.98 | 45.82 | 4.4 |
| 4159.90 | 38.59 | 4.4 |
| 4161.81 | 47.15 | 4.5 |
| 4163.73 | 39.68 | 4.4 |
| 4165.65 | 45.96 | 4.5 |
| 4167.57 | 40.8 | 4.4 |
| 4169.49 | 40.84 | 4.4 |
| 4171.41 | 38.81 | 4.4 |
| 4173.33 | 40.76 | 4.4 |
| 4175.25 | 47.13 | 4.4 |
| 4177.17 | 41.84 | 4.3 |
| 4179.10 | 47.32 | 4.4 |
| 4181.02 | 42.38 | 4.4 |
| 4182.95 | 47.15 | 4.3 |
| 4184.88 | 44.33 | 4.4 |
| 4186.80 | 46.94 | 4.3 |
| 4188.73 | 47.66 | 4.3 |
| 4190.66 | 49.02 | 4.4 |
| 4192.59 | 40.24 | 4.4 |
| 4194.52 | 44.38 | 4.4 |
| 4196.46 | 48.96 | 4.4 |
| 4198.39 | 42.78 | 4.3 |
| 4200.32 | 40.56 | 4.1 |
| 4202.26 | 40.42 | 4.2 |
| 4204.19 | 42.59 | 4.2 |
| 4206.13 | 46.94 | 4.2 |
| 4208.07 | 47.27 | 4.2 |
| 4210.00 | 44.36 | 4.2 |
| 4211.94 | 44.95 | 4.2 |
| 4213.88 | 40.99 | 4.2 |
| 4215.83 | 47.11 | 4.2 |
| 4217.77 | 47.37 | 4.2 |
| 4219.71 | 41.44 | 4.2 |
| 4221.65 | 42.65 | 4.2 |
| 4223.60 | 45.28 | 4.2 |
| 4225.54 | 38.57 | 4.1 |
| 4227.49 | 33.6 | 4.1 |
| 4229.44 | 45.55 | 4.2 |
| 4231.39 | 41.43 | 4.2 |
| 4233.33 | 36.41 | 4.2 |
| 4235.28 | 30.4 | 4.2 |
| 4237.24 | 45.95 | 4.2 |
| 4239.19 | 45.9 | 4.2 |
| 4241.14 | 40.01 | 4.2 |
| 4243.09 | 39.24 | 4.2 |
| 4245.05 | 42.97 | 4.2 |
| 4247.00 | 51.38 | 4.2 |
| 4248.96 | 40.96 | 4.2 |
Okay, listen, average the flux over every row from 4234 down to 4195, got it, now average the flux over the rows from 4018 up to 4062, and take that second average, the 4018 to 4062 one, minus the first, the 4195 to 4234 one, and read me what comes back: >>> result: 3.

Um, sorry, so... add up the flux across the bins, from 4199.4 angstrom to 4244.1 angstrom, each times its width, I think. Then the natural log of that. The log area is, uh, 7.541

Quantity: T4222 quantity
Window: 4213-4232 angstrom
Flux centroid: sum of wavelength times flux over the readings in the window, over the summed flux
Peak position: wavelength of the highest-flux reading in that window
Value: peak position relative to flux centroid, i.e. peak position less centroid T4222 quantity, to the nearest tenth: -4.7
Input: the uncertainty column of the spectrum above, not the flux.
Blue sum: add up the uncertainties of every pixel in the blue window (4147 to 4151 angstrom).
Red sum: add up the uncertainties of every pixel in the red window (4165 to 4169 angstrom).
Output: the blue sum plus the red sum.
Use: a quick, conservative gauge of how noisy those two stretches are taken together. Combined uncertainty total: 17.9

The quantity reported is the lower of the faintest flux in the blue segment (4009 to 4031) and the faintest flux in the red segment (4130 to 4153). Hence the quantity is 39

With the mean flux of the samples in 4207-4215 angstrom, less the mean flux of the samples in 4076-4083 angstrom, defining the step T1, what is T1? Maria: 0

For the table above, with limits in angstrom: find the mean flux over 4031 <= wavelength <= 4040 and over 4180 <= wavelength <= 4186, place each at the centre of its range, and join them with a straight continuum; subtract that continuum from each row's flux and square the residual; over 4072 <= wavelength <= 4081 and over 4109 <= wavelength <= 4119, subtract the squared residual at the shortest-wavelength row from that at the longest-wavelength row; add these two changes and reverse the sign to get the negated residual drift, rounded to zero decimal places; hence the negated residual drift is -24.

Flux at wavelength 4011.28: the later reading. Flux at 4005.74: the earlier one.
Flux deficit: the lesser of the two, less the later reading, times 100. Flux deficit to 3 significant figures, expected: -511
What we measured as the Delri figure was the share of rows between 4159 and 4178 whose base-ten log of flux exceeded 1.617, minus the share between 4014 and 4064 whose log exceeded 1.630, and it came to -0.4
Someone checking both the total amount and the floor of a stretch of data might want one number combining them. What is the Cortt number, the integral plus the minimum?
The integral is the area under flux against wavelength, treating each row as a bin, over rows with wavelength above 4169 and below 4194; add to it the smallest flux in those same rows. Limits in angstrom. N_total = 1145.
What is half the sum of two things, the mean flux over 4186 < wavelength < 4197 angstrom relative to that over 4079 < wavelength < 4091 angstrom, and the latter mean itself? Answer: 22.1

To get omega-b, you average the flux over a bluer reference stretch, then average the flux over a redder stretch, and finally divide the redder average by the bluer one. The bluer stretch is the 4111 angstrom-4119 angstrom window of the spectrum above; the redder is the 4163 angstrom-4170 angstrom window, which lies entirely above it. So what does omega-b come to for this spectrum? 0.98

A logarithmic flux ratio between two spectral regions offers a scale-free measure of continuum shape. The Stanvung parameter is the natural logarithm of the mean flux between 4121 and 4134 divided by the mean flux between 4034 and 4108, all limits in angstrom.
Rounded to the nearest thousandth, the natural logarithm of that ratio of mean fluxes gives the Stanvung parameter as -0.002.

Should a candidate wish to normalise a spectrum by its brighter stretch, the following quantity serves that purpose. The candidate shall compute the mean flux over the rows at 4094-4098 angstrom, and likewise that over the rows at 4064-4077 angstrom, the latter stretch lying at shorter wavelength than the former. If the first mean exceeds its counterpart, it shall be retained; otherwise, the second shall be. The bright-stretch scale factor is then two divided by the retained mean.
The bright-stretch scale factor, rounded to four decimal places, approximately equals 0.0458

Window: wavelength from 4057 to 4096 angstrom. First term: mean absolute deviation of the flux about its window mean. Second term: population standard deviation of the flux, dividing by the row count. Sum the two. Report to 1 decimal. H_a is 8.4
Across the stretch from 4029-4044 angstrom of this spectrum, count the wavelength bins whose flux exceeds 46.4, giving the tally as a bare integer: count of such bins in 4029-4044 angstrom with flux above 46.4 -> 5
